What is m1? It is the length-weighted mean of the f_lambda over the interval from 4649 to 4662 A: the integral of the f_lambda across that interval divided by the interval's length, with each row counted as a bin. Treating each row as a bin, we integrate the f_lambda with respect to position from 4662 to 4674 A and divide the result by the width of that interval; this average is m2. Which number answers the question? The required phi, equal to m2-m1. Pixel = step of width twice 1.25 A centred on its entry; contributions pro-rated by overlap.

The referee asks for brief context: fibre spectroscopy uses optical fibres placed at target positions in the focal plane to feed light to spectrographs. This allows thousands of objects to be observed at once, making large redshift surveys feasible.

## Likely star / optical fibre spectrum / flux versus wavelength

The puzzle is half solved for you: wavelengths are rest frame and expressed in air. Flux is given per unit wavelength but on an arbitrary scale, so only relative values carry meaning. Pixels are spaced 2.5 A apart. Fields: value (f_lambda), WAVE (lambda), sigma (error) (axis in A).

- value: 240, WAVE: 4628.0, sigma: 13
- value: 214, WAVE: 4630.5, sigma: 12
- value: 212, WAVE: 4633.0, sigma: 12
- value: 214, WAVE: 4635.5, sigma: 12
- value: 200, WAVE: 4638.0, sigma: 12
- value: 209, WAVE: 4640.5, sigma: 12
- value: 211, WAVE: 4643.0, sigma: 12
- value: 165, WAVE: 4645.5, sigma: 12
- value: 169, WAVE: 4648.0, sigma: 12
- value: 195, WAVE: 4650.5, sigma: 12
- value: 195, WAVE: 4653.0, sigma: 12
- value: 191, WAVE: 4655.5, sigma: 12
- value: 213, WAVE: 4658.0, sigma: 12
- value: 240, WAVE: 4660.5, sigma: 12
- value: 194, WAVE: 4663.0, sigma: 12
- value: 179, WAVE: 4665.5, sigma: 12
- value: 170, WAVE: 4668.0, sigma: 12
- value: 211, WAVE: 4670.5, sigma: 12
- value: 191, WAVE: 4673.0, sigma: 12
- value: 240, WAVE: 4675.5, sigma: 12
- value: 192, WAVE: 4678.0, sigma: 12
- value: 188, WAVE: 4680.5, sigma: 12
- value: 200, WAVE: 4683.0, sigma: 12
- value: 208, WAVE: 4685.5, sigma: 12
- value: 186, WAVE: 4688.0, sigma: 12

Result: -17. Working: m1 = 206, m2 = 189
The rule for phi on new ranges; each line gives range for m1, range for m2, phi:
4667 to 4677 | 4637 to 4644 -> 3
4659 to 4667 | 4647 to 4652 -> -20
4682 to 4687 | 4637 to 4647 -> -8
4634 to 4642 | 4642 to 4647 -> -22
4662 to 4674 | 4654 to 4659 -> 12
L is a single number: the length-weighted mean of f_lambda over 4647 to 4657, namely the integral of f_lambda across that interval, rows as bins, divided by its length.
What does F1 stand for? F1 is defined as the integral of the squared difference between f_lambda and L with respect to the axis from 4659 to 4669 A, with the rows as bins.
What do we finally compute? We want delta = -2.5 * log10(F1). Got -9.7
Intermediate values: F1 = 7835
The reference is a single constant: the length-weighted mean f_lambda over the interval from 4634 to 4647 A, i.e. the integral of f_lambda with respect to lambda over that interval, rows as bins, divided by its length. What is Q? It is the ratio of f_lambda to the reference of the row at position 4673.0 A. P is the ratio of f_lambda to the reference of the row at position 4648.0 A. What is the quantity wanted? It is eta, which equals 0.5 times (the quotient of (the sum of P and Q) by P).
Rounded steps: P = 0.85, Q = 0.96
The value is 1.07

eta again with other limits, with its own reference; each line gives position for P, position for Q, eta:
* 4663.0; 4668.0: 0.94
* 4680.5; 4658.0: 1.07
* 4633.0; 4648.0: 0.90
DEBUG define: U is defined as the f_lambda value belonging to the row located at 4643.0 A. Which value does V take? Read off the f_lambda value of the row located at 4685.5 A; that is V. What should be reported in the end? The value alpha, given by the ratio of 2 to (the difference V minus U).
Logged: -0.67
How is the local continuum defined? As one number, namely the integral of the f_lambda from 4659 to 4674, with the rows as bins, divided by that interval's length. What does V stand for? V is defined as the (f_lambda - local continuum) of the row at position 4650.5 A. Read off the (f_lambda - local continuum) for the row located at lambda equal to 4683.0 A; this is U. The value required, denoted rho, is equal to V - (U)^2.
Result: -7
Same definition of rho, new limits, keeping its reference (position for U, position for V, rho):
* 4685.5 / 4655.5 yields -110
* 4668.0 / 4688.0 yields -788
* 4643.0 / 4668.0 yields -200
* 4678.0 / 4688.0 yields -46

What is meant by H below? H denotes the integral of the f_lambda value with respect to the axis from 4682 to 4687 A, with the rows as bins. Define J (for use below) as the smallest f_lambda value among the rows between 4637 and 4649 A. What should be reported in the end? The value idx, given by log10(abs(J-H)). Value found 2.9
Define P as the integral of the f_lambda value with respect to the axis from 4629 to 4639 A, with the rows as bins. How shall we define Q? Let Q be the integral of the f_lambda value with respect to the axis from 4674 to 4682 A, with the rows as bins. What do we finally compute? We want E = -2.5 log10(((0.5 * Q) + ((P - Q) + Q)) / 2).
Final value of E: -7.92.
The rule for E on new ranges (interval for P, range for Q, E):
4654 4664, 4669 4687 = -8.23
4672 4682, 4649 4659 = -7.95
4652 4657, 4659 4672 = -7.63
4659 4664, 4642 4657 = -7.74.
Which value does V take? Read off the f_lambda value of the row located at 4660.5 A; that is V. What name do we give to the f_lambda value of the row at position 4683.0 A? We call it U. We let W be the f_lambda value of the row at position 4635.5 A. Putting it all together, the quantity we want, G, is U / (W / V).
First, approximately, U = 200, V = 240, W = 214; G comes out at 224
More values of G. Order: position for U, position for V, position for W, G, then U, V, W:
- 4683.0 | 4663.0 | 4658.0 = 182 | 200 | 194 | 213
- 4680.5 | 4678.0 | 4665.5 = 202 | 188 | 192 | 179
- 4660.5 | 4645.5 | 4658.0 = 186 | 240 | 165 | 213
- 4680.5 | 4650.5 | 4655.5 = 192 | 188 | 195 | 191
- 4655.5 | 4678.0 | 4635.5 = 171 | 191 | 192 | 214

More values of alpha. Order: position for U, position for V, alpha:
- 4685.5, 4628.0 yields 0.06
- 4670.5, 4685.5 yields -0.67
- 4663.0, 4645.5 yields -0.07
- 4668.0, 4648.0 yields -2.00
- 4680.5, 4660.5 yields 0.04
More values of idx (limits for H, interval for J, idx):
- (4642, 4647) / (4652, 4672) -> 2.9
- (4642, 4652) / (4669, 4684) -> 3.2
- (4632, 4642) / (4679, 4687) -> 3.3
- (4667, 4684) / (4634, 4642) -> 3.5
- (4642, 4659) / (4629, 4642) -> 3.5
